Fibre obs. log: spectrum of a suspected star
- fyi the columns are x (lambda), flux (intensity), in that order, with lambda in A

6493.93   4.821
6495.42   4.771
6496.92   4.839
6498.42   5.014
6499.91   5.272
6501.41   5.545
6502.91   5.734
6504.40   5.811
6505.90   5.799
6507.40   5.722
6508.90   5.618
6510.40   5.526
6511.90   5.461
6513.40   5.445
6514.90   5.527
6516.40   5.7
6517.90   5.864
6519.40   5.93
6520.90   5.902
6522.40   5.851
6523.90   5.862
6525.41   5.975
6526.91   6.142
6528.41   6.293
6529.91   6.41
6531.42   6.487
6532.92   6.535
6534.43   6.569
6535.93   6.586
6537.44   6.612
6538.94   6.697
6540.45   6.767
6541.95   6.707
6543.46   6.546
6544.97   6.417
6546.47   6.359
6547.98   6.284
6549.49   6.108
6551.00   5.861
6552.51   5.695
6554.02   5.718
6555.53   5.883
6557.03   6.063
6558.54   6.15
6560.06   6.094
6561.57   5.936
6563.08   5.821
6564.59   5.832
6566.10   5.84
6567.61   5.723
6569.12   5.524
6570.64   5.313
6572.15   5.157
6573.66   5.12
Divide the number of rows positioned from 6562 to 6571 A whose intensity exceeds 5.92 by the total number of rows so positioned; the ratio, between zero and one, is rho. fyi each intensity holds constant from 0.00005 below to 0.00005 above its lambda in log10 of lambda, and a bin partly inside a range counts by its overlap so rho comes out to 0.00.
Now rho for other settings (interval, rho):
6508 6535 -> 0.44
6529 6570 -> 0.67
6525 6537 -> 1.00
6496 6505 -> 0.00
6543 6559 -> 0.64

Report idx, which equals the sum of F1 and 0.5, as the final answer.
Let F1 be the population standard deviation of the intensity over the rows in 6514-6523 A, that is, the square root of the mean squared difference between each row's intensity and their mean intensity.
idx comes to 0.640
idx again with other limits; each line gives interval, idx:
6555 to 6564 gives 0.619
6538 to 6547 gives 0.653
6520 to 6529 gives 0.662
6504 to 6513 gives 0.632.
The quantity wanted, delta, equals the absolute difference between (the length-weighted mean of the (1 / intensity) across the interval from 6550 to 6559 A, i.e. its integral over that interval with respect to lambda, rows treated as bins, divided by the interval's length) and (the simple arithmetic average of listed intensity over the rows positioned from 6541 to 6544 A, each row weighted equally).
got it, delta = 6.46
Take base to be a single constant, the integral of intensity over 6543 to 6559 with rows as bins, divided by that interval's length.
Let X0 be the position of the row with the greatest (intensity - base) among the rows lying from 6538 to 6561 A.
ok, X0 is 6540.45 A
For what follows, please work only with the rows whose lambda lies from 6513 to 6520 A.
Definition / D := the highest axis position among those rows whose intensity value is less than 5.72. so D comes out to 6516.40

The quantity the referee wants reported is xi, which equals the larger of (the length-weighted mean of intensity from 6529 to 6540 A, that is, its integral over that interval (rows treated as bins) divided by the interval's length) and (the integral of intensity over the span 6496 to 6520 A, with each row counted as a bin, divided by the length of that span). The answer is 6.56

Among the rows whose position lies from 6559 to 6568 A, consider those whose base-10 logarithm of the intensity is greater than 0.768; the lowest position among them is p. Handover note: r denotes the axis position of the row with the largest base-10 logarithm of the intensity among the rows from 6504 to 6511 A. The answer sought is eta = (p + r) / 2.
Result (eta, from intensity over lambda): 6532.2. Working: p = 6560.06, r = 6504.40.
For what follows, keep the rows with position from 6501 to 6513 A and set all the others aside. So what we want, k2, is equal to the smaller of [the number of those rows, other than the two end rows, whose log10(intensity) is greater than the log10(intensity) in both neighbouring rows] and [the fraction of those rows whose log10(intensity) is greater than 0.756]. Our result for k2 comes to 0.50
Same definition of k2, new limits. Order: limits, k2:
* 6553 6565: 1.00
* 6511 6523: 0.50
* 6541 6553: 0.00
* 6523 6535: 0.00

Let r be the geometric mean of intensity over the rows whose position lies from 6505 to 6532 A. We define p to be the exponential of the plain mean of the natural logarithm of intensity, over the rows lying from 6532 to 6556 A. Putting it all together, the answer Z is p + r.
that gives 12.18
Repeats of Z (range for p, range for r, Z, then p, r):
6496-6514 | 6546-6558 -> 11.47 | 5.5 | 5.99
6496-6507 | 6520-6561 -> 11.65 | 5.4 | 6.24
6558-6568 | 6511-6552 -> 12.08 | 5.9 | 6.17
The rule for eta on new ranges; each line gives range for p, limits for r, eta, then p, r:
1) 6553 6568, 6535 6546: 6548.0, 6555.53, 6540.45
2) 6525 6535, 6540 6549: 6532.9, 6525.41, 6540.45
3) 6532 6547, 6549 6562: 6545.7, 6532.92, 6558.54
